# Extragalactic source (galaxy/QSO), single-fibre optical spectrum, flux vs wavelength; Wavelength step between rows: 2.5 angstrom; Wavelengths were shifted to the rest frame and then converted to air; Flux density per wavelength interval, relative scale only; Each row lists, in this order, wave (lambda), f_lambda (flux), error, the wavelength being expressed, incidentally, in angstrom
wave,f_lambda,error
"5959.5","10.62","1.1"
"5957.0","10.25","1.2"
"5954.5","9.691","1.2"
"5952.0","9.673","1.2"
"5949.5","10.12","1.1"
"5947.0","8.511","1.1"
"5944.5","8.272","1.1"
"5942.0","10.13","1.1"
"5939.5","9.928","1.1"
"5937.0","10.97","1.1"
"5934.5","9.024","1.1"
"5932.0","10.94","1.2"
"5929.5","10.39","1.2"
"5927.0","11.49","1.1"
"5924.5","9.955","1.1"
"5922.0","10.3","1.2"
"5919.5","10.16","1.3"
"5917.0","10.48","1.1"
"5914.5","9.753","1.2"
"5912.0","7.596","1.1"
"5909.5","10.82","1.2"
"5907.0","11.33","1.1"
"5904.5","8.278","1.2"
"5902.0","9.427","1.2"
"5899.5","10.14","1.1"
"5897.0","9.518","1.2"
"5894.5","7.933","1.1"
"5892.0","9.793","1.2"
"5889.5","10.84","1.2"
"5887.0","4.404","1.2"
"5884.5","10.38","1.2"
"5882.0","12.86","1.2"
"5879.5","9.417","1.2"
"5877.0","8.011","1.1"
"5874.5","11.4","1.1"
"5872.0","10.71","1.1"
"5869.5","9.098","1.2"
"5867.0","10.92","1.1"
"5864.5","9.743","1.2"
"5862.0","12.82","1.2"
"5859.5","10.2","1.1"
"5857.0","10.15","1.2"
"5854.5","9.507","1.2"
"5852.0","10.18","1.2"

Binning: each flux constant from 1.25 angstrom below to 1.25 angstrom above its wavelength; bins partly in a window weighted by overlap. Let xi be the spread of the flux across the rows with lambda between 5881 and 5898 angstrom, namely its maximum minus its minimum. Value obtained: 8.5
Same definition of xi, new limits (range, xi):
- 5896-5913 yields 3.7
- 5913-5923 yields 0.7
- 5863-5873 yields 1.8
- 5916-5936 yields 2.5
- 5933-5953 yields 2.7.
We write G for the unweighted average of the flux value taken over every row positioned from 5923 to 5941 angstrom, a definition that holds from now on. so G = 10.4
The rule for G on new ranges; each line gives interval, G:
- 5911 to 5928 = 10.0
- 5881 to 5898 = 9.4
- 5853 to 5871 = 10.3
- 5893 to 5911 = 9.6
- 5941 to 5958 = 9.5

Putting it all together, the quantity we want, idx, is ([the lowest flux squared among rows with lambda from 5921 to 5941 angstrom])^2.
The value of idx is 6631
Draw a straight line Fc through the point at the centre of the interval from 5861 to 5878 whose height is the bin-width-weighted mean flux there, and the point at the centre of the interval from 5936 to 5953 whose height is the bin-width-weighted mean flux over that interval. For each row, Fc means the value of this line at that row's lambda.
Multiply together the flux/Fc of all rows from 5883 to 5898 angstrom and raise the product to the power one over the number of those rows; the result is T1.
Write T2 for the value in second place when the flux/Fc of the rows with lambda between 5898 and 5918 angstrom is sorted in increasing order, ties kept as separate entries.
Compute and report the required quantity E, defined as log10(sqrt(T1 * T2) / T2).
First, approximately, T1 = 0.83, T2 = 0.82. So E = 0.00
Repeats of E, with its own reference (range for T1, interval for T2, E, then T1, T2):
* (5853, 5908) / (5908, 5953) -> 0.02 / 0.94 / 0.86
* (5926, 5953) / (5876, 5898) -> 0.06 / 1.02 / 0.78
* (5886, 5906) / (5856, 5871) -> -0.02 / 0.84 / 0.93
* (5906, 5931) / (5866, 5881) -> 0.03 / 1.03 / 0.88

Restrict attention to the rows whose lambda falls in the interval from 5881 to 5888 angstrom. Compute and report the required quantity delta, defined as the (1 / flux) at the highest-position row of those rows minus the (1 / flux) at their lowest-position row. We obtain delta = 0.15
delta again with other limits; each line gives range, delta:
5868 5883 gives -0.03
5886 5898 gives -0.12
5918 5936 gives 0.01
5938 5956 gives 0.00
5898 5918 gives 0.00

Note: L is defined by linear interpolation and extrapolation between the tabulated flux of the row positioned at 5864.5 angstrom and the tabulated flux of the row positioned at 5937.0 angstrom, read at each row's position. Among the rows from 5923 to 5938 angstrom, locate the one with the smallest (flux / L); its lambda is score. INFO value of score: 5934.5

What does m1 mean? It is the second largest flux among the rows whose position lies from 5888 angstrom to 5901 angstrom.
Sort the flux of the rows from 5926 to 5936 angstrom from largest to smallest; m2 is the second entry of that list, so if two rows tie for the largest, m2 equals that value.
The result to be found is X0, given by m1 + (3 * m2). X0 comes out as 43.0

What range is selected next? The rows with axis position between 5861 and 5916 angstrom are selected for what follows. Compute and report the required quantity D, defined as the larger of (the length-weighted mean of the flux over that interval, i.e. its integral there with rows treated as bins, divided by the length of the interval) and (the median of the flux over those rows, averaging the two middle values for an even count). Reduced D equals 9.8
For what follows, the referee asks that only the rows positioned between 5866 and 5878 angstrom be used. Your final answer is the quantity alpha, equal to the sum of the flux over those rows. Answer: 50.1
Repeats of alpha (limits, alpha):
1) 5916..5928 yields 52.4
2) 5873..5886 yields 52.1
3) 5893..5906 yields 45.3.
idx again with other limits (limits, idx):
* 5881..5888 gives 376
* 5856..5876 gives 6851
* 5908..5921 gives 3329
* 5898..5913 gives 3329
